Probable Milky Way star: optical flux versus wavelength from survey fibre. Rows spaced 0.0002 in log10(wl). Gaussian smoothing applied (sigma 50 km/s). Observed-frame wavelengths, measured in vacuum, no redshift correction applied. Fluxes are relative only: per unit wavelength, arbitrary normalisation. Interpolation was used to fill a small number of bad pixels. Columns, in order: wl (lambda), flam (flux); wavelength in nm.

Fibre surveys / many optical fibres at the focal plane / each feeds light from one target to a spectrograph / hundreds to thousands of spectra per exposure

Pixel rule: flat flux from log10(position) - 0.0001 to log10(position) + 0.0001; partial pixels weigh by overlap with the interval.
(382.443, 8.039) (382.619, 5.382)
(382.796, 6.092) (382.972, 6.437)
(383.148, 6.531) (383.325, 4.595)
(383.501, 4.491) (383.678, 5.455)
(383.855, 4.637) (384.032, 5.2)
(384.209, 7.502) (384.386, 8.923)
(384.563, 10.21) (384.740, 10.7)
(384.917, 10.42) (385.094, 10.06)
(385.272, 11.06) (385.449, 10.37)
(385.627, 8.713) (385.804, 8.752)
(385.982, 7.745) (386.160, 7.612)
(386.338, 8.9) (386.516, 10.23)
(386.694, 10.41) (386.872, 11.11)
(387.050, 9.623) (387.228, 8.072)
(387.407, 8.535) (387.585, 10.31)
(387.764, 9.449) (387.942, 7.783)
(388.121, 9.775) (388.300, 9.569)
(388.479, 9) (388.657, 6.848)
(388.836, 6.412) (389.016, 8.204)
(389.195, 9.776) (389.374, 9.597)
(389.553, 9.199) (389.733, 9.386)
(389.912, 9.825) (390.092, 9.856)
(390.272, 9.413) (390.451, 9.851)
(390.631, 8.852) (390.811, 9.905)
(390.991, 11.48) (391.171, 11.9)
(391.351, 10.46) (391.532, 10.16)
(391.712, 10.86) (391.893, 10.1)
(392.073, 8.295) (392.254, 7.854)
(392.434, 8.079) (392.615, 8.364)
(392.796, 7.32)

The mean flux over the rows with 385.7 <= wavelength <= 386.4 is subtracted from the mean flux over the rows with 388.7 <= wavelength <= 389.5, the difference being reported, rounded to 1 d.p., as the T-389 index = 0.2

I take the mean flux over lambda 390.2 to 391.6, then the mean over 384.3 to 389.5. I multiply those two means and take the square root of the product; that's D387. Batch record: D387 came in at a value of 9.74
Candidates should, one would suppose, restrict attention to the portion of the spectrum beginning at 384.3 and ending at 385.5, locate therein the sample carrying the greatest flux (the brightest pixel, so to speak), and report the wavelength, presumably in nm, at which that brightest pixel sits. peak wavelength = 385.272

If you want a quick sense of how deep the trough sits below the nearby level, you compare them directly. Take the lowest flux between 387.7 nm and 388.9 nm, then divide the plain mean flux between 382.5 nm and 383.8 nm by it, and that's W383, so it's 0.87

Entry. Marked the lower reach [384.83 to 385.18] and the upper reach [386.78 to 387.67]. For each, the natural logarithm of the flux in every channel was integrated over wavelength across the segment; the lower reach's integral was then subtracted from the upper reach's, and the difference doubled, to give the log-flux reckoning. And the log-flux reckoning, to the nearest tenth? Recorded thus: 2.4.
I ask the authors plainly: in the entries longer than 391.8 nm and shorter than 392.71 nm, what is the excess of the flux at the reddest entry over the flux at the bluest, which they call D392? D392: -1.7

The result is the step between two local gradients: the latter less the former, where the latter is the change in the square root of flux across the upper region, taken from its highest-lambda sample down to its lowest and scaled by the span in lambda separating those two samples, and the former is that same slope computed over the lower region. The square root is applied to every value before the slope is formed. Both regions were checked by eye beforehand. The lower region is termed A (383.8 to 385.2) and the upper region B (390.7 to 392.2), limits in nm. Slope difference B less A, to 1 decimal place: -1.0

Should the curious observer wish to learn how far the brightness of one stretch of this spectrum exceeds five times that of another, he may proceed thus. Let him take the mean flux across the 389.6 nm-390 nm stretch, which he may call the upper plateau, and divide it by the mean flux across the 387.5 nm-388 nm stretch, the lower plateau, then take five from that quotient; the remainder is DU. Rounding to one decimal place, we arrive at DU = -4.0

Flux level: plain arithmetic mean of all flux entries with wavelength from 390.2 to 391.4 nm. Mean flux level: 10.3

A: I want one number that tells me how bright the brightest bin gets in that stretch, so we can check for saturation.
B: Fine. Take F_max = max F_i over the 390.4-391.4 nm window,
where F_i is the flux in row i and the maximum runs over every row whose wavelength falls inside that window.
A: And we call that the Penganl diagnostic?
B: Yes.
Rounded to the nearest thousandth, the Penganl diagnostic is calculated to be 11.900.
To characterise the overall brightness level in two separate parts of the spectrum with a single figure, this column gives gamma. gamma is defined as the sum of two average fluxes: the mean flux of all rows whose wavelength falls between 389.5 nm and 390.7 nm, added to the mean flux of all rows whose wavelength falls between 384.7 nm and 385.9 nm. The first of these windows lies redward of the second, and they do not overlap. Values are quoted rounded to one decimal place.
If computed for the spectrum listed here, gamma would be 19.5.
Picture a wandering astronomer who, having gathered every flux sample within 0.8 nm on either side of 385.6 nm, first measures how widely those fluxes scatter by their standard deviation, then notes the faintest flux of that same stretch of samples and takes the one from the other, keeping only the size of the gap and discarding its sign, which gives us 6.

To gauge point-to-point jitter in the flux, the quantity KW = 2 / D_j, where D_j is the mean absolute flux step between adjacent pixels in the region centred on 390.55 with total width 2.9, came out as 3.2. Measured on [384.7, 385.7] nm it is 2.5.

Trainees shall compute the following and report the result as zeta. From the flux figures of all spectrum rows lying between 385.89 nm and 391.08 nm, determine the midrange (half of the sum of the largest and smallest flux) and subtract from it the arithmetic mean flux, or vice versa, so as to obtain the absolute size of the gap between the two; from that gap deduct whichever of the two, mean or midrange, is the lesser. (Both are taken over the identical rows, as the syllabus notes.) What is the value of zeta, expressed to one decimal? -8.7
